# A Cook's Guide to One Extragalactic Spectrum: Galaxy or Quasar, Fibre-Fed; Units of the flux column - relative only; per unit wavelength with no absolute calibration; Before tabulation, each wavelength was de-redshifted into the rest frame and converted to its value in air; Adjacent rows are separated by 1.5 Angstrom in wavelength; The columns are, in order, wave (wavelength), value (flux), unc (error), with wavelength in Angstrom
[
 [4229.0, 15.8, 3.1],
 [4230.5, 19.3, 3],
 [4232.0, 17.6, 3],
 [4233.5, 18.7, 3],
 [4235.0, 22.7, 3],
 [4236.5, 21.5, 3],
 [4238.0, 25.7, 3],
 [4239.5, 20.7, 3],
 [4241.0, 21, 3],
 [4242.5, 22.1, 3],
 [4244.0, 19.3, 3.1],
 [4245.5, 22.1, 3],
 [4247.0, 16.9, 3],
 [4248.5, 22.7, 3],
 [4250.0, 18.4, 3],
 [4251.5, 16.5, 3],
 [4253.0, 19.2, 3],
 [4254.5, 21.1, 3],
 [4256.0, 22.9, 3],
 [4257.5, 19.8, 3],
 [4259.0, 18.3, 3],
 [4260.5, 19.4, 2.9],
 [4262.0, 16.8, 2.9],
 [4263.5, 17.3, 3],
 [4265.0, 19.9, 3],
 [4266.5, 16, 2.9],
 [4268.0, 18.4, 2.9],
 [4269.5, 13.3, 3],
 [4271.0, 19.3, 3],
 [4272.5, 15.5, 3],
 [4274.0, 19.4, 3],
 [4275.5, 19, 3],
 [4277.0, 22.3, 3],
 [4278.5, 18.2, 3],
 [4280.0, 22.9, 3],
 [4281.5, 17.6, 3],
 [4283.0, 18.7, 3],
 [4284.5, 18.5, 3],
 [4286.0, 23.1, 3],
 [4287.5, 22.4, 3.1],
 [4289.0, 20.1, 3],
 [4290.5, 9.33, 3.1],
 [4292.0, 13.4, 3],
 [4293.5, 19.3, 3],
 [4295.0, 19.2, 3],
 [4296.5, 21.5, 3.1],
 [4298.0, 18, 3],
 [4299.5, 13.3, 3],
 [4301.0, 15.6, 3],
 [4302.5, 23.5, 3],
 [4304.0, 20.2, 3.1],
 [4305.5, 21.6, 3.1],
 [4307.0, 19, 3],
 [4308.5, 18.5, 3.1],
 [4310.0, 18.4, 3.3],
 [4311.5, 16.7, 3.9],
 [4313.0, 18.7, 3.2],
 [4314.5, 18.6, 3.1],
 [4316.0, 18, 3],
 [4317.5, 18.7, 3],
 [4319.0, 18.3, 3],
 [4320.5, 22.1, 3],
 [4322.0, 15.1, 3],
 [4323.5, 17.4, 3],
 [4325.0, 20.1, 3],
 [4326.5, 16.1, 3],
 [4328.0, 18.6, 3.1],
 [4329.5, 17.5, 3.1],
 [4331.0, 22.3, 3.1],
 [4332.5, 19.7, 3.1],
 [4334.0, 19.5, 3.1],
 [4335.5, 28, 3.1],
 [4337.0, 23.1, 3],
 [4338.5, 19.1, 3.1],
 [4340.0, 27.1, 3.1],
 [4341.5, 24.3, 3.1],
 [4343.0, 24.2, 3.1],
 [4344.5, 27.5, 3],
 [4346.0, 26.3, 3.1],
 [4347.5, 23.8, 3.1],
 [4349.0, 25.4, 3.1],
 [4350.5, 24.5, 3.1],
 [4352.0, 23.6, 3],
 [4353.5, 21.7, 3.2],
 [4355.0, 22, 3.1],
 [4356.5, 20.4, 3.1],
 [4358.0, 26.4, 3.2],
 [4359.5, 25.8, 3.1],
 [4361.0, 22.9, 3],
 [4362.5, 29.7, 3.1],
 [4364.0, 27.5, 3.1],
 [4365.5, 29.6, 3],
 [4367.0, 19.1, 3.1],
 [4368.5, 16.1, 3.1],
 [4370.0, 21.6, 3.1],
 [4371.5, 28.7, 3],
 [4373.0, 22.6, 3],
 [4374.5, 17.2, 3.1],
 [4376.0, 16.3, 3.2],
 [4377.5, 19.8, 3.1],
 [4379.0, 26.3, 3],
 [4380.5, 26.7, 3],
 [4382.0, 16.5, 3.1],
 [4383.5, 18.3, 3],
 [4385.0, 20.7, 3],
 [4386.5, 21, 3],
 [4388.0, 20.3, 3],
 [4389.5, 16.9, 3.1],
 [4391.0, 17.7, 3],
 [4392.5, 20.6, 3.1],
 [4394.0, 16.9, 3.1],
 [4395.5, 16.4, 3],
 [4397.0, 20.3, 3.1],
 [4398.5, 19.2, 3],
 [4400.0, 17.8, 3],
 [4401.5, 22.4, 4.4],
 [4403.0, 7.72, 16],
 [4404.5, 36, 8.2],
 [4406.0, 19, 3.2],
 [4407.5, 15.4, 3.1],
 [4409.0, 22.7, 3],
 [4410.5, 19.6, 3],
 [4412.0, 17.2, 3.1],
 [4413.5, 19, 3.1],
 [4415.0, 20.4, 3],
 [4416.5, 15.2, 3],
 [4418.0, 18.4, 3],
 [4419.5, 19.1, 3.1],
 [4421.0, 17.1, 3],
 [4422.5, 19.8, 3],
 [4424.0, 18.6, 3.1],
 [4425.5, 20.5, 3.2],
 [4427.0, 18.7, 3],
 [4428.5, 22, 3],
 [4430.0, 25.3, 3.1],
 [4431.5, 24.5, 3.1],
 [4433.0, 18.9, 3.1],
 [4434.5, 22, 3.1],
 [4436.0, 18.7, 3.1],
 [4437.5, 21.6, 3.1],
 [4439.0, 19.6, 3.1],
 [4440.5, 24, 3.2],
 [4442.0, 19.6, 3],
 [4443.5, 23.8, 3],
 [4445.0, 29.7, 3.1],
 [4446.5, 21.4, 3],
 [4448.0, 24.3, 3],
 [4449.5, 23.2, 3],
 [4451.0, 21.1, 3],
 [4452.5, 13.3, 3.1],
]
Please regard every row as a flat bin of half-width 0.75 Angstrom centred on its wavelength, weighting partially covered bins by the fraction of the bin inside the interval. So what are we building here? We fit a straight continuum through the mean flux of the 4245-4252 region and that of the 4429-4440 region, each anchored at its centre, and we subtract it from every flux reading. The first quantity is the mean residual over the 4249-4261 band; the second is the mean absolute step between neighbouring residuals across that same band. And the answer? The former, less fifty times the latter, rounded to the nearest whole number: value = -100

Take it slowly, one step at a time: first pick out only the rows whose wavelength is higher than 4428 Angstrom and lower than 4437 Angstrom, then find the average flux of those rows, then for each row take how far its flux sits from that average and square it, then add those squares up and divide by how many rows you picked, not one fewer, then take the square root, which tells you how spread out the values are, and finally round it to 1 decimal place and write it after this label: 2.5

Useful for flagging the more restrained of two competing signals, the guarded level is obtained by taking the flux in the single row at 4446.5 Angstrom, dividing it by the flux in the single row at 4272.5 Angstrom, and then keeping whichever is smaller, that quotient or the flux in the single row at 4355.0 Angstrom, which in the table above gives 1.4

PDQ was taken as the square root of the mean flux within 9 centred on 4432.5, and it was 4.68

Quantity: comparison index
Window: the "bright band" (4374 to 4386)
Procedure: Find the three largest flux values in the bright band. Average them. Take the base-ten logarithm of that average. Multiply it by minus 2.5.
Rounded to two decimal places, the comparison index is -3.48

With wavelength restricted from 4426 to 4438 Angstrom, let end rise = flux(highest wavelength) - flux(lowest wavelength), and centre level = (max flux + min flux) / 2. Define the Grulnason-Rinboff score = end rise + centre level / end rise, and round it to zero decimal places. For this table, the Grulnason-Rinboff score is 10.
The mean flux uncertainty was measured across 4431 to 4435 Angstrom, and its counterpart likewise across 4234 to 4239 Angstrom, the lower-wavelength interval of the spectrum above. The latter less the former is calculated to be -0.10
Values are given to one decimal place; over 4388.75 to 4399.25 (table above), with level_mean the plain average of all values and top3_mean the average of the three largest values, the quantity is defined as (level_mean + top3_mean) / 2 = 19.2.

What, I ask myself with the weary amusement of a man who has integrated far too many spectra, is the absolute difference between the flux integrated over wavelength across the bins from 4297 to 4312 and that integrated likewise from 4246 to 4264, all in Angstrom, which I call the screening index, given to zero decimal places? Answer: 67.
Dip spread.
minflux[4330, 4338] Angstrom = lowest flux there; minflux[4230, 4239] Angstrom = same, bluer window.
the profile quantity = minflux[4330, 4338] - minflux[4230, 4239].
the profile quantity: 2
